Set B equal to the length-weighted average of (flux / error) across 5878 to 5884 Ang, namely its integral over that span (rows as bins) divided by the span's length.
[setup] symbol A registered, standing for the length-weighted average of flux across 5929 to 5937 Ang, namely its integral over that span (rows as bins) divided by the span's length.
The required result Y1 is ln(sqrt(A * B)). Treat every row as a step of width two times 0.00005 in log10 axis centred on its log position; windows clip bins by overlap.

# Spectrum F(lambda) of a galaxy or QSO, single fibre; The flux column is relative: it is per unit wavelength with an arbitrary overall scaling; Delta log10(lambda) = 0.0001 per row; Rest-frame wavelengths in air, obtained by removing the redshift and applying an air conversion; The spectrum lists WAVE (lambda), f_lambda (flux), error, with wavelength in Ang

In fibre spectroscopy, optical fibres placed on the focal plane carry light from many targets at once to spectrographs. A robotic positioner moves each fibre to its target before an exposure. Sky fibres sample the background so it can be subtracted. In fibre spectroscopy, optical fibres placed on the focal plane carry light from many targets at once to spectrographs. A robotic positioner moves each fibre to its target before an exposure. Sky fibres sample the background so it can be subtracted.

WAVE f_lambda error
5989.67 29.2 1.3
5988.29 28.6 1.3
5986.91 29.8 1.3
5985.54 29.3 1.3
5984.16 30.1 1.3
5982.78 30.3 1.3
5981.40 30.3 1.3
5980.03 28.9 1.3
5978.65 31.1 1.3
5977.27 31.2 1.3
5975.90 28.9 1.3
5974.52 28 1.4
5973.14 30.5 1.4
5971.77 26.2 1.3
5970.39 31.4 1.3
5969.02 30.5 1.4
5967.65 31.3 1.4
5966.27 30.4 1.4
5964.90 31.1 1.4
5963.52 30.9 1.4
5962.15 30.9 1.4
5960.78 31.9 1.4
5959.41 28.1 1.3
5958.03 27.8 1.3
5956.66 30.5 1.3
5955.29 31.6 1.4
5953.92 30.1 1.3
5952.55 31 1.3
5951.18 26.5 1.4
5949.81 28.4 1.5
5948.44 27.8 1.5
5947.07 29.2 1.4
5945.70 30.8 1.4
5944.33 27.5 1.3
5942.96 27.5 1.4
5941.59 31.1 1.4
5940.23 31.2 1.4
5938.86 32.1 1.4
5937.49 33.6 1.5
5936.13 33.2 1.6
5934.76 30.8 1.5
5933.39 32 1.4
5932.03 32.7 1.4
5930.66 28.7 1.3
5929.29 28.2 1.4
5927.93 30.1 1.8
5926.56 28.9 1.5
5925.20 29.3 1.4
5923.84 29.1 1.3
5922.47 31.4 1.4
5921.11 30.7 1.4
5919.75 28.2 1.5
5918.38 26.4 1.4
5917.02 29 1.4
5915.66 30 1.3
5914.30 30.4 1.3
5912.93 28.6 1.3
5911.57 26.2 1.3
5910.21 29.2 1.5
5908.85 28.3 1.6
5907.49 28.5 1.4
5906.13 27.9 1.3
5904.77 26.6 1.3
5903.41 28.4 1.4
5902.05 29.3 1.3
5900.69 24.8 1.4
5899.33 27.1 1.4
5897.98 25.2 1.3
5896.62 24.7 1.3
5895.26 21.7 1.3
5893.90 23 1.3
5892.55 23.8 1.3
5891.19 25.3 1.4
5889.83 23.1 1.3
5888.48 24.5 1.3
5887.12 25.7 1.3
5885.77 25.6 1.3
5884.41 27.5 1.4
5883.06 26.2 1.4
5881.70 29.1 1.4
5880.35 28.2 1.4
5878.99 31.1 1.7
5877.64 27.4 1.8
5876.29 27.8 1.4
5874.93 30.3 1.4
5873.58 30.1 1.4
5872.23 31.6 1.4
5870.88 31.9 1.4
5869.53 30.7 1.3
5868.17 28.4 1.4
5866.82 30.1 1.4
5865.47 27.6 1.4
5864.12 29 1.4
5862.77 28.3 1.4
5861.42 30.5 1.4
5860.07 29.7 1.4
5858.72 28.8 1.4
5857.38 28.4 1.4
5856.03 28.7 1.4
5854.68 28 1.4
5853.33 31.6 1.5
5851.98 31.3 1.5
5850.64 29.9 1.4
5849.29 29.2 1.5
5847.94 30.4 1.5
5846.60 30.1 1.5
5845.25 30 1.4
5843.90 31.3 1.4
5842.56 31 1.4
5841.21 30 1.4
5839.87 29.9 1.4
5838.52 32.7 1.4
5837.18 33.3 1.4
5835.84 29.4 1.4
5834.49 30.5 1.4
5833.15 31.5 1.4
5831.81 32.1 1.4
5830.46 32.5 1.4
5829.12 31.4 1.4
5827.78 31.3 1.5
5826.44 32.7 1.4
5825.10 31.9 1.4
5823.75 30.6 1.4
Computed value 3.20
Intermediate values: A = 31.1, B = 19.3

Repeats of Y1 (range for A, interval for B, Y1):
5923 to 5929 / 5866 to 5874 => 3.24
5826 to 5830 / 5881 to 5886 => 3.22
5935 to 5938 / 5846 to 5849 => 3.25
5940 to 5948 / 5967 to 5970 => 3.24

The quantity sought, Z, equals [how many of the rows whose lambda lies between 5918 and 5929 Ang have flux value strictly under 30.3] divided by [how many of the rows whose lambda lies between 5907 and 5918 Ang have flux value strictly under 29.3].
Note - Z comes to 1.0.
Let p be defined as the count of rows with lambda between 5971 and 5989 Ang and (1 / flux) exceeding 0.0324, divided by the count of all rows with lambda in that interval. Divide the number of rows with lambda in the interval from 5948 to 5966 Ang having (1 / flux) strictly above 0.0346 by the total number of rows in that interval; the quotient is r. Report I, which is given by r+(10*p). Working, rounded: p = 0.85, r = 0.38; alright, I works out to 8.8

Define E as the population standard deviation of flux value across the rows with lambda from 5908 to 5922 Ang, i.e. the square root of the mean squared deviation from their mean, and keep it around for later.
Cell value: 1.4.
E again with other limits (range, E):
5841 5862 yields 1.1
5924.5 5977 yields 1.8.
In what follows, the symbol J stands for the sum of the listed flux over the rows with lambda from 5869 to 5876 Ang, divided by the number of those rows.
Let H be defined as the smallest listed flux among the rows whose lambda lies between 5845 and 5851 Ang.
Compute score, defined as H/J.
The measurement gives 0.94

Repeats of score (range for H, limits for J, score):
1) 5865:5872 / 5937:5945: 0.90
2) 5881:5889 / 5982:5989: 0.83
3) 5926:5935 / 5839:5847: 0.93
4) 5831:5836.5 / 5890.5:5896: 1.25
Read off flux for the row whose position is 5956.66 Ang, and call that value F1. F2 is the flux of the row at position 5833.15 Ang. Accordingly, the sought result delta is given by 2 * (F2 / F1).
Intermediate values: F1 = 30.5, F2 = 31.5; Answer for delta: 2.1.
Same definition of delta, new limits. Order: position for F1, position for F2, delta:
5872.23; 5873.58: 1.9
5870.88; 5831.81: 2.0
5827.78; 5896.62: 1.6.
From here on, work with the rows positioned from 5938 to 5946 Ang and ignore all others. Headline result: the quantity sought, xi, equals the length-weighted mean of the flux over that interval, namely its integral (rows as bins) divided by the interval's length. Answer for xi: 30.1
